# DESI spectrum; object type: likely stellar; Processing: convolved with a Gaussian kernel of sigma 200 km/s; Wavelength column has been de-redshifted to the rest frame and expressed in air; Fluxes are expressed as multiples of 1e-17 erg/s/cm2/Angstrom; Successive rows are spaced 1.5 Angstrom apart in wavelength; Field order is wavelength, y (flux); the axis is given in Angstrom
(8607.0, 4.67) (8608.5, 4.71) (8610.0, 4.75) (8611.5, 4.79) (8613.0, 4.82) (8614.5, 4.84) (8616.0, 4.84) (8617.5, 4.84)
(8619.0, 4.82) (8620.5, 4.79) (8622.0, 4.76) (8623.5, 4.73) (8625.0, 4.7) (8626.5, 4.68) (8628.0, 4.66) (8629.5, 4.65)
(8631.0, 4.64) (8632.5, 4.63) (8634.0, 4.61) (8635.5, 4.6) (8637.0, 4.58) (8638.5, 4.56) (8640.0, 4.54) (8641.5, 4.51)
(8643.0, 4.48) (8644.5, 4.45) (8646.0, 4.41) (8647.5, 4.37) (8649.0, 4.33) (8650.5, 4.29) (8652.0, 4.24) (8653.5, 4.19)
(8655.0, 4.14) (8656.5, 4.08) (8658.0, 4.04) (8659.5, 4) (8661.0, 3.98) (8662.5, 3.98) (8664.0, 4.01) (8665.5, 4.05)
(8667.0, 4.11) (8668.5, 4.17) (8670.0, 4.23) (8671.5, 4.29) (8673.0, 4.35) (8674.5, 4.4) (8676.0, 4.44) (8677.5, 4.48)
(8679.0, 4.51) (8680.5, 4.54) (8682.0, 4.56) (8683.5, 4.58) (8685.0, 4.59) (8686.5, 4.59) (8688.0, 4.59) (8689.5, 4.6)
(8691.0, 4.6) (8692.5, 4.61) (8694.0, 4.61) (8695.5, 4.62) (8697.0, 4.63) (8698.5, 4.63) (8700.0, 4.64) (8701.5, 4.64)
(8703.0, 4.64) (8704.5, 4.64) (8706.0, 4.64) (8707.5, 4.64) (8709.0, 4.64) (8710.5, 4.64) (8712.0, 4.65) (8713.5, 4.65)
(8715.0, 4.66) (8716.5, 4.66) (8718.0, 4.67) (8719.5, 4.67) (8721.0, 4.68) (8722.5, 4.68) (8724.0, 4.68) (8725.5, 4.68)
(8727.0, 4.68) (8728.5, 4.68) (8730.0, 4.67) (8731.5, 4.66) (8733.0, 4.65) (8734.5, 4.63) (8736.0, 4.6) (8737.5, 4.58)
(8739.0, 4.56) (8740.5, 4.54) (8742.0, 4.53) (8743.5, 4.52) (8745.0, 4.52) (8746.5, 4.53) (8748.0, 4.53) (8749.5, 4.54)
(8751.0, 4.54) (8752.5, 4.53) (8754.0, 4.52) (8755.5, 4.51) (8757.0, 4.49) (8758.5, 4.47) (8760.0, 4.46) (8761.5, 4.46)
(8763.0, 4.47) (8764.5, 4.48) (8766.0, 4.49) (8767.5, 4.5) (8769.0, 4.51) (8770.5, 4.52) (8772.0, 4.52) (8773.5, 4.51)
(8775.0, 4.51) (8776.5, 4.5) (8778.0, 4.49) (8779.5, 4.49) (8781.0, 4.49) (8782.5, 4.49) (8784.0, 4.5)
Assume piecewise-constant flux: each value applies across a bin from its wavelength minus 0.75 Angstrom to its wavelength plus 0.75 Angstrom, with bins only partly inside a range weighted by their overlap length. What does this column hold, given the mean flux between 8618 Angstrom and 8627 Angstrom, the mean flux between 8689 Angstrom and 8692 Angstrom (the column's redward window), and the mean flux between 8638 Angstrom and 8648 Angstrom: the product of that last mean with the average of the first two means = 20.9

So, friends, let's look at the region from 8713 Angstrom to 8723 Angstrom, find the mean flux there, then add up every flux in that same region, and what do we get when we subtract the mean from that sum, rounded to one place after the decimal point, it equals 28.0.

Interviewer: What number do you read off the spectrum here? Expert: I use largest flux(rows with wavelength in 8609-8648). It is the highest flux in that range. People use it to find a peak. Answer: 4.84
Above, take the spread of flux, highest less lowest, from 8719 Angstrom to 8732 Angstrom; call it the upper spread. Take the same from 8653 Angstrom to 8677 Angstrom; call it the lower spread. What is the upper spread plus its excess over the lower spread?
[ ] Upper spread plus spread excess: -0.42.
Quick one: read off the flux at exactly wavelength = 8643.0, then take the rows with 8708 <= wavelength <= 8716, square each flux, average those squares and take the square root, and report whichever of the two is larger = 4.648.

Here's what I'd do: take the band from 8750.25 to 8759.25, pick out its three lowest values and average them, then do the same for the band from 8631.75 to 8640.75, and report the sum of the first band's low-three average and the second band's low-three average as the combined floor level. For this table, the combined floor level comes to 9.05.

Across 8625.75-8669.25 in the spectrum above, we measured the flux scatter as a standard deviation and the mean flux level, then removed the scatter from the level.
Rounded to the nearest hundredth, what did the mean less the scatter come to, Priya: 4.10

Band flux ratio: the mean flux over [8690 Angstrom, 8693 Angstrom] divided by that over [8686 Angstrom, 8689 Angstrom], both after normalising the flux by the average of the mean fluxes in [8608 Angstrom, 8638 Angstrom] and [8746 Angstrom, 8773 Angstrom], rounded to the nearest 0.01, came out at 1.00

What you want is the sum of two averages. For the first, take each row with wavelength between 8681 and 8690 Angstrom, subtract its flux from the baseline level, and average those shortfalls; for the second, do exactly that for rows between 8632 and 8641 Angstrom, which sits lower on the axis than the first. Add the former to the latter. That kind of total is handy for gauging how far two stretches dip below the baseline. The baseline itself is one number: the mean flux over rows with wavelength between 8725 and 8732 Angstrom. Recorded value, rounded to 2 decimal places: 0.18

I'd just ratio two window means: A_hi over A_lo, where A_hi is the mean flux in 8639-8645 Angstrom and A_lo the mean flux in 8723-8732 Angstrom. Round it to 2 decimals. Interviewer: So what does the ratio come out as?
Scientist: 0.96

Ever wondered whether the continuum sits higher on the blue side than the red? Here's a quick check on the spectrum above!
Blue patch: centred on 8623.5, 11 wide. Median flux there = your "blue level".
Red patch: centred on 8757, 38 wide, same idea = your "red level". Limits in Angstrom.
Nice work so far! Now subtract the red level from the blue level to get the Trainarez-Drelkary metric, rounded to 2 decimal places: 0.21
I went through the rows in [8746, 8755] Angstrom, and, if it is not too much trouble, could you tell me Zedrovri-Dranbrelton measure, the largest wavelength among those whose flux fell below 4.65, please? 8754.0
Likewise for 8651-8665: 8664.0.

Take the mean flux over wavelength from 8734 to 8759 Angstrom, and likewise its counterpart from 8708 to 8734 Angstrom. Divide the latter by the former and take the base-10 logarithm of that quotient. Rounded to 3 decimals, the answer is 0.012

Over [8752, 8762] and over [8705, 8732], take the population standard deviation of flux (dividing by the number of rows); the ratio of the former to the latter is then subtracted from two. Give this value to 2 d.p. 0.27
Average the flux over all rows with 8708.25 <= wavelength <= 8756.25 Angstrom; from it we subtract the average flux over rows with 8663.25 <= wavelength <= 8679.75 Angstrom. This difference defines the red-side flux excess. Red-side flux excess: 0.33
